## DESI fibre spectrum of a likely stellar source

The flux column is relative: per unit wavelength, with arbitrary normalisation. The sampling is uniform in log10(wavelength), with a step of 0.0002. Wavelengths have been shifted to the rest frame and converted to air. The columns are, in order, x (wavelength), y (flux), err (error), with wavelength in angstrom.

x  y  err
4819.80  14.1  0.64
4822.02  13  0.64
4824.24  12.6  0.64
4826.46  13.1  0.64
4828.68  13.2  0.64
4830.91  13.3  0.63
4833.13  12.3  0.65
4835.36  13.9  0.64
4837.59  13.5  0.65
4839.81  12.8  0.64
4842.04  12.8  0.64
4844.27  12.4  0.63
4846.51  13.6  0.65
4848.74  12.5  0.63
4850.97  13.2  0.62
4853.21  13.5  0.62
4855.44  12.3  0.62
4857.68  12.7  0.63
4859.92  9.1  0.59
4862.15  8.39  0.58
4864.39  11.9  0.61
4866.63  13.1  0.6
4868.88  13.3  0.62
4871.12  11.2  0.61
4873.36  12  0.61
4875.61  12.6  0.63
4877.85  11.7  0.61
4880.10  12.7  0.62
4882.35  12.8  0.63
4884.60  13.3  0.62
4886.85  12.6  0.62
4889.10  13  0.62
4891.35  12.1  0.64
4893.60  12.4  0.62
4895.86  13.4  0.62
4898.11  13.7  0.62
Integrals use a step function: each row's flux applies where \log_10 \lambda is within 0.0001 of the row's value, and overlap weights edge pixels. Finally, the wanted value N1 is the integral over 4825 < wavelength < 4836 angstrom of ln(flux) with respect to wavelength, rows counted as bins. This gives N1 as 28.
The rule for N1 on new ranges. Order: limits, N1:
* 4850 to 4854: 10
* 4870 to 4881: 27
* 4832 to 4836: 10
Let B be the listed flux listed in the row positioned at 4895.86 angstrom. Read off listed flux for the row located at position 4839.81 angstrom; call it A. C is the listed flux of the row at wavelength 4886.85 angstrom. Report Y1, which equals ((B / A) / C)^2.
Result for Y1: 0.0069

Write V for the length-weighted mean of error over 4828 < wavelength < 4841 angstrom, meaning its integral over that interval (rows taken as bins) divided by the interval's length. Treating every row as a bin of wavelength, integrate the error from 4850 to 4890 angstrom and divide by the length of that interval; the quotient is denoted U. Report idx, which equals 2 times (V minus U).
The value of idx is 0.05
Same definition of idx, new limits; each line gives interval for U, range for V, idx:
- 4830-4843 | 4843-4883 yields -0.05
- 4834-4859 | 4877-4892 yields -0.02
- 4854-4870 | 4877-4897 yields 0.03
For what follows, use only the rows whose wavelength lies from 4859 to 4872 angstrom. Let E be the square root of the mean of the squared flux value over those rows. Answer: 11.3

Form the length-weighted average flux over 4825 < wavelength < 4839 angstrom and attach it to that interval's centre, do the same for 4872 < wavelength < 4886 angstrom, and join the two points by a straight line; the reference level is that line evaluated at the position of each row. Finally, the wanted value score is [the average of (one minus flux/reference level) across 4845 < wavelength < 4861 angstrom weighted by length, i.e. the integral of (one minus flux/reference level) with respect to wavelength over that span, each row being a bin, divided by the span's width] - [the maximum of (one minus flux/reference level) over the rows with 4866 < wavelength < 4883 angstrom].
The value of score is -0.076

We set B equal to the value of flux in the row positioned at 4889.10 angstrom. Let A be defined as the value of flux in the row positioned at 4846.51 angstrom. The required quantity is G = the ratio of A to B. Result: 1.05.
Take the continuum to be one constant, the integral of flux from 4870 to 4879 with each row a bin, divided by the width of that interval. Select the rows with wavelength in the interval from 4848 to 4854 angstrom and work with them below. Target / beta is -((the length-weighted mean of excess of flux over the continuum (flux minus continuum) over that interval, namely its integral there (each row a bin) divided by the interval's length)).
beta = -1.20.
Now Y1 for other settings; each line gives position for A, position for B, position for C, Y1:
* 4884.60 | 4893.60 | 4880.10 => 0.0054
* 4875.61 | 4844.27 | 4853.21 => 0.0053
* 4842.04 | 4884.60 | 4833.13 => 0.0071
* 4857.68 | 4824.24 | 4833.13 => 0.0065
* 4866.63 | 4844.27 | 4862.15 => 0.0127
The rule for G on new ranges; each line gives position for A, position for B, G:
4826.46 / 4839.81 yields 1.02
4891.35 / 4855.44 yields 0.98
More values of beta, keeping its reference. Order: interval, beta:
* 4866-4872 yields -0.66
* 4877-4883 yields -0.52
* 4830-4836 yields -1.22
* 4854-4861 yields 0.40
